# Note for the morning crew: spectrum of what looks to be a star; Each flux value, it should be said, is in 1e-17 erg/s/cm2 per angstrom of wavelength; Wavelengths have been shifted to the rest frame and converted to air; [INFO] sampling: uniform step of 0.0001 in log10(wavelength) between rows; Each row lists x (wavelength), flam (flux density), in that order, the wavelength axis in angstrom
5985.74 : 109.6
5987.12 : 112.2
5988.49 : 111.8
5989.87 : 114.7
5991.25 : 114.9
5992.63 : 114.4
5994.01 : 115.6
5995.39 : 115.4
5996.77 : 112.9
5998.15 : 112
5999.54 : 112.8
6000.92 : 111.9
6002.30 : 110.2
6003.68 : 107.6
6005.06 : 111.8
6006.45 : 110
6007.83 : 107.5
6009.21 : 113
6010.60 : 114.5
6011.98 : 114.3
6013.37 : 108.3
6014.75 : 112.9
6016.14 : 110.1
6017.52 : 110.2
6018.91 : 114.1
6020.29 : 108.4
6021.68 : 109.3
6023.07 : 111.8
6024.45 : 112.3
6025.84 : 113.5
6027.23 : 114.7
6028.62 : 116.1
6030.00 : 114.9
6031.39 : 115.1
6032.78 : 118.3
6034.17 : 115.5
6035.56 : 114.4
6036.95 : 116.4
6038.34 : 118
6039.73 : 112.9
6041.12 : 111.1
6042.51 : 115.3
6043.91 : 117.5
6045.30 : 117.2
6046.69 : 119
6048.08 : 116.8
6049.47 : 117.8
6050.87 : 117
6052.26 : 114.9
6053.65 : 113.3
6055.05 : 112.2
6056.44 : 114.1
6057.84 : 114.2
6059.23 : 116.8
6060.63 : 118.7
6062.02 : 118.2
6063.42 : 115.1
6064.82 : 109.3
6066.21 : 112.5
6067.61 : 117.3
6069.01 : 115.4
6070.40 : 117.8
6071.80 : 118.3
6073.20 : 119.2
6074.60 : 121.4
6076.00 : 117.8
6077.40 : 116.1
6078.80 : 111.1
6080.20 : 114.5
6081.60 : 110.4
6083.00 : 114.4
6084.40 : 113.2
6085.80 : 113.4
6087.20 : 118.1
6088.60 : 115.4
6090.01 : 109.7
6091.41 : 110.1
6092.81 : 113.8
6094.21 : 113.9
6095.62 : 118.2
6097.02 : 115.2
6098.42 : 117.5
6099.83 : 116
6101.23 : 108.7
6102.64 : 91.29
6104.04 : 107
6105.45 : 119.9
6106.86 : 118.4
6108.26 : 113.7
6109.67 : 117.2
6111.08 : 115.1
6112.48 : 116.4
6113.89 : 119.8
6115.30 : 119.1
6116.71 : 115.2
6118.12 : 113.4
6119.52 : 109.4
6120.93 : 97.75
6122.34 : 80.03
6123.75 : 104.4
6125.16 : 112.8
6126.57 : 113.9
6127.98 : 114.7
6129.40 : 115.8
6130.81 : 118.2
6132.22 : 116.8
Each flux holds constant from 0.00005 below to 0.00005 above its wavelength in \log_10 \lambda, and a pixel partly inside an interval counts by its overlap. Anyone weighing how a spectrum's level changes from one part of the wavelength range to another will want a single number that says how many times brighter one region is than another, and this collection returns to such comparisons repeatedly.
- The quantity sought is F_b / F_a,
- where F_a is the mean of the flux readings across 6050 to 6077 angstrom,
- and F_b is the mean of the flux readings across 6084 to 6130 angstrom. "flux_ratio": 0.97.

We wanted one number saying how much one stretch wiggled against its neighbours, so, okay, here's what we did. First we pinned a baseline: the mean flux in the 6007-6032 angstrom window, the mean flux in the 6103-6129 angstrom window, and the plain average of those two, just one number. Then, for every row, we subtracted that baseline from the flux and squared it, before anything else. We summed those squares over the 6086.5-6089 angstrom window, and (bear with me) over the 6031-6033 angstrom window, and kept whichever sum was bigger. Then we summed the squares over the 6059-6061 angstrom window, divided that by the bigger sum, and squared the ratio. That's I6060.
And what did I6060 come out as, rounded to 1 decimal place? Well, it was 1.9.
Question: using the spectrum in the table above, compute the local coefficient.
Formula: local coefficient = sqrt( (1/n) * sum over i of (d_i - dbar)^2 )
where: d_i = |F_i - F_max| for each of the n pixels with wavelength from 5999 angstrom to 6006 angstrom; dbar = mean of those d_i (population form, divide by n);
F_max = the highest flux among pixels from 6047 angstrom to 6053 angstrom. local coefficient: 1.8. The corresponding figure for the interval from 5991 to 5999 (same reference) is 1.3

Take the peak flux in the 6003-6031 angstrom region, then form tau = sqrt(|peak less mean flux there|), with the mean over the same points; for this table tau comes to 2.1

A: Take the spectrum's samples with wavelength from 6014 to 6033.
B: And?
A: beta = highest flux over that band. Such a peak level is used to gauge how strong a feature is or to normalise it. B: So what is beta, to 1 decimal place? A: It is 118.3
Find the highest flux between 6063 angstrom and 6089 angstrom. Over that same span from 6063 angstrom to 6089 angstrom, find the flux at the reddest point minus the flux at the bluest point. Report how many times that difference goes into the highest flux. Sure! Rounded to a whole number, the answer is 405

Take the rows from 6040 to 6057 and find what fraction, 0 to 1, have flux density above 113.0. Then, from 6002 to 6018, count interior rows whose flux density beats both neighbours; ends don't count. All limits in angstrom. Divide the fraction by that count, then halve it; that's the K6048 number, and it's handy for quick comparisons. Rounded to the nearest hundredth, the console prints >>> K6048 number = 0.14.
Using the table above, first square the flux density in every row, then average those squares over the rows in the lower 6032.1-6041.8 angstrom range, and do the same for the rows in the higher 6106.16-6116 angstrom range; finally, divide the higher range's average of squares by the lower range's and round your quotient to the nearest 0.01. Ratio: 1.03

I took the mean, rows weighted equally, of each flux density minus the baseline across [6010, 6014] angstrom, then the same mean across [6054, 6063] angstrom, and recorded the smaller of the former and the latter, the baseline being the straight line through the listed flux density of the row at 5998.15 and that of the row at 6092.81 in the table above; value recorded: 0.1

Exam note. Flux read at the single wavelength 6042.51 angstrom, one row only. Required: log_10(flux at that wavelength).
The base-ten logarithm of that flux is 2.06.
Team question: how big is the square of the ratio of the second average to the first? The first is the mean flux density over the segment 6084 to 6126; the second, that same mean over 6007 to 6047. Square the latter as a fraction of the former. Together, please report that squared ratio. 1.03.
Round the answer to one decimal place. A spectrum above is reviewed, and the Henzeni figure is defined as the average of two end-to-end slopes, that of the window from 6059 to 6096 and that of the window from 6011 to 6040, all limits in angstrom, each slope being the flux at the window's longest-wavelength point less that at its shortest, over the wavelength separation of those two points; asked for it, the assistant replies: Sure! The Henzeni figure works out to 0.0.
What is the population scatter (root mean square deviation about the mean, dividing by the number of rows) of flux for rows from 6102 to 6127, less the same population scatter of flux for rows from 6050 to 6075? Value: 8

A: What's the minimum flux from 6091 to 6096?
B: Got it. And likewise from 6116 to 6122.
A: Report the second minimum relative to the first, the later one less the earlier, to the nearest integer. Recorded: -12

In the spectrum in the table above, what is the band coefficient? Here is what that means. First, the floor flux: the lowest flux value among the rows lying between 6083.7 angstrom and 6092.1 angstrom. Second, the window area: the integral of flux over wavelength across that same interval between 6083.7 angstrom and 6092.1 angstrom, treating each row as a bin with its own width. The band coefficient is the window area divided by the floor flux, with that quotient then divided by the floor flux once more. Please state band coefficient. 0.079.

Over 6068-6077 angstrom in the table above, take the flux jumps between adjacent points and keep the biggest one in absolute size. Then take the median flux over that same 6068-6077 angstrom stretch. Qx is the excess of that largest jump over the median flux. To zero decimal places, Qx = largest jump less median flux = -114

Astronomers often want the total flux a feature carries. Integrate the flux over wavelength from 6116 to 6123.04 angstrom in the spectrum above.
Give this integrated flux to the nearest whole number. 727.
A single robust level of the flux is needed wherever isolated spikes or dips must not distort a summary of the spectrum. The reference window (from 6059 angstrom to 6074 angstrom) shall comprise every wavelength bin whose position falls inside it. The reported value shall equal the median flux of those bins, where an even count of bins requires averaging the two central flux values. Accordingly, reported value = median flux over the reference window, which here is 117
